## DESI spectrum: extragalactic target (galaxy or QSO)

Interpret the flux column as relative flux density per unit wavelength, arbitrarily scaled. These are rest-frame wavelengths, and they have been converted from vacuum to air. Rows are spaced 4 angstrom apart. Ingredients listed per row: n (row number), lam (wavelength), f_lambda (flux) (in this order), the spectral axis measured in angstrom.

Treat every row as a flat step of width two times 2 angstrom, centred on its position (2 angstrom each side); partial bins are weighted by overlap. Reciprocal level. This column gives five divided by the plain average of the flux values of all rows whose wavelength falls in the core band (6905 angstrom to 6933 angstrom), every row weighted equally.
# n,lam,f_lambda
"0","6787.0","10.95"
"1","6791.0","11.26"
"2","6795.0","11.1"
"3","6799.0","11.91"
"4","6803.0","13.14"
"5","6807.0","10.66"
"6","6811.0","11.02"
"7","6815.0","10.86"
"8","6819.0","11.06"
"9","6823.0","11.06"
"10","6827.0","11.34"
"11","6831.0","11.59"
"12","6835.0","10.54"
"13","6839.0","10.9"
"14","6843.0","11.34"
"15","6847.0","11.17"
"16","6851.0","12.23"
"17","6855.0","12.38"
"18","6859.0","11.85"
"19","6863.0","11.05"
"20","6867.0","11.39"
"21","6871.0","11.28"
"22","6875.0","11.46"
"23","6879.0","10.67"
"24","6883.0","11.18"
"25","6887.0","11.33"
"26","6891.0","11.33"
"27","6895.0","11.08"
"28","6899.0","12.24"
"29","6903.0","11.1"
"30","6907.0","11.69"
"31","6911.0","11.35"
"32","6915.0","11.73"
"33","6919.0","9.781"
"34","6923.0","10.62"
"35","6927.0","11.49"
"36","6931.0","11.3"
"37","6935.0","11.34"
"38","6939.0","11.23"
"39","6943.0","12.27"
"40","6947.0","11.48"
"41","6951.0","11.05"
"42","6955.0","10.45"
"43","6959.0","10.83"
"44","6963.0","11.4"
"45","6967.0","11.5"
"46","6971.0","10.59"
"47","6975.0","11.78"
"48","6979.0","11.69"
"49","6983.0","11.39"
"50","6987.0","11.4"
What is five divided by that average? 0.449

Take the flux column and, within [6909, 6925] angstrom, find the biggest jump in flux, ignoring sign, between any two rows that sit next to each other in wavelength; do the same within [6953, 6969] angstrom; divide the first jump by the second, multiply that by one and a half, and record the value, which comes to 5.1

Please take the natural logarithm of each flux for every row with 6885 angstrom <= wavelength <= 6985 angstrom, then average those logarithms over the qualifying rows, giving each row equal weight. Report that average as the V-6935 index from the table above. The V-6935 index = 2.42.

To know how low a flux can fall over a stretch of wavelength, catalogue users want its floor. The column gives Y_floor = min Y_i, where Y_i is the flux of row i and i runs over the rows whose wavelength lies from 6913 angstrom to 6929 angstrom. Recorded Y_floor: 9.781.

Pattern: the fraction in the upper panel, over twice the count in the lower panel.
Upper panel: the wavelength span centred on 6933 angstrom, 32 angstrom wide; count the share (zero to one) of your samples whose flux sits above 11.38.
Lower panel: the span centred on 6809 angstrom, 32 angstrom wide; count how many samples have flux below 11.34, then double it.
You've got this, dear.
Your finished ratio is 0.031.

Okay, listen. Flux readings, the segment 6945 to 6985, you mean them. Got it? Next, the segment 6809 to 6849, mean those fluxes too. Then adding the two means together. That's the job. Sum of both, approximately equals 22.3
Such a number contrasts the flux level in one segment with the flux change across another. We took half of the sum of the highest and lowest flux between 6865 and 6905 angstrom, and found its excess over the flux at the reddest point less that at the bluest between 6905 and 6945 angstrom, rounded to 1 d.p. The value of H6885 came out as 10.9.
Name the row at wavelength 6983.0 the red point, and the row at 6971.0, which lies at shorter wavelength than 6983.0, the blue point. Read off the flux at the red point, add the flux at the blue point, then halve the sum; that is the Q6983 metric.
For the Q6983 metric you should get 11.0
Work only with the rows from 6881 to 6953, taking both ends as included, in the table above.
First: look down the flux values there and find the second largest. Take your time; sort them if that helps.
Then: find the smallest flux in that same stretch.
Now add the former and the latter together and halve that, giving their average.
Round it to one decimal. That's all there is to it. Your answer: 11.0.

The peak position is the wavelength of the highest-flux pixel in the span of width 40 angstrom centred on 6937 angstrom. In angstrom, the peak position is 6943.0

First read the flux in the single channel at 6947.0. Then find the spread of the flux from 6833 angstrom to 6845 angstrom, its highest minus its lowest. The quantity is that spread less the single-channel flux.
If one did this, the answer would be -10.7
